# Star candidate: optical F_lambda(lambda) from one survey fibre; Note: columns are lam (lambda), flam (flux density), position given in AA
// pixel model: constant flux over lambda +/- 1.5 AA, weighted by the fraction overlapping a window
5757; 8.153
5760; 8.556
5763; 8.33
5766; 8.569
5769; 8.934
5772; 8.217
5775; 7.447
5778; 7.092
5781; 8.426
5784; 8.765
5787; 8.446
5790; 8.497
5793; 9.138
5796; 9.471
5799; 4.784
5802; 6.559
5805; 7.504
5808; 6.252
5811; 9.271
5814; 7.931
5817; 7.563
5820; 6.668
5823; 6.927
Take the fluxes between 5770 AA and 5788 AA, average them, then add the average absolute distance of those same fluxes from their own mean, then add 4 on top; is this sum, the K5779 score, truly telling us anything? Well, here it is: 12.6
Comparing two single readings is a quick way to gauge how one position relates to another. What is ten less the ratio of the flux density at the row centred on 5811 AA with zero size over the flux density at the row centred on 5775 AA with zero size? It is 8.76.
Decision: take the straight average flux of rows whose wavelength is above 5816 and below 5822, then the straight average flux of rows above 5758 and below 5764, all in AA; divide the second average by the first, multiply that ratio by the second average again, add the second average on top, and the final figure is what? 18.5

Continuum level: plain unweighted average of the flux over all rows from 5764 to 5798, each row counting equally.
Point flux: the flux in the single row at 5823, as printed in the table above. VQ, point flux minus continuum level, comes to -1.5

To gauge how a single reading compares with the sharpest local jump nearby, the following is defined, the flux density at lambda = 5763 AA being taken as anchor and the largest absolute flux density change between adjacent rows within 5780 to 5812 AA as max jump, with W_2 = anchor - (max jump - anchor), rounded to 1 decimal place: 12.0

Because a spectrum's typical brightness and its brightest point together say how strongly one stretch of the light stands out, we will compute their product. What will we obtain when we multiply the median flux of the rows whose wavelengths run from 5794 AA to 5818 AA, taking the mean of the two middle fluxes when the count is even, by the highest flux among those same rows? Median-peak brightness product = 71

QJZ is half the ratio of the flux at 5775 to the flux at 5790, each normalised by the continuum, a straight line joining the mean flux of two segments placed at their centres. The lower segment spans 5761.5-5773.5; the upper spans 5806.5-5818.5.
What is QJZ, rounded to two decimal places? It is 0.43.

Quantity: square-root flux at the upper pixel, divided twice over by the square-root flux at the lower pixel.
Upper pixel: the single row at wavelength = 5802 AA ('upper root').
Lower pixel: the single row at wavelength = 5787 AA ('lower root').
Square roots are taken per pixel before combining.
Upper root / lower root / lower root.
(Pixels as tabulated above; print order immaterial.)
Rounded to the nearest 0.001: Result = 0.303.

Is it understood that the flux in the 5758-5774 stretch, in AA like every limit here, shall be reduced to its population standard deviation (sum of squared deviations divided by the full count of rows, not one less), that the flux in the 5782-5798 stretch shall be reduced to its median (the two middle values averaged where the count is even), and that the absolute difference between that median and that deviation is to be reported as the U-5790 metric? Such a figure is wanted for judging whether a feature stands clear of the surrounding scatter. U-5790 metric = 8.5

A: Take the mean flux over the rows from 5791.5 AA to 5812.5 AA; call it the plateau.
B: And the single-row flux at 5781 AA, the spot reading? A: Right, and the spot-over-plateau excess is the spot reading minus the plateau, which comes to 0.86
